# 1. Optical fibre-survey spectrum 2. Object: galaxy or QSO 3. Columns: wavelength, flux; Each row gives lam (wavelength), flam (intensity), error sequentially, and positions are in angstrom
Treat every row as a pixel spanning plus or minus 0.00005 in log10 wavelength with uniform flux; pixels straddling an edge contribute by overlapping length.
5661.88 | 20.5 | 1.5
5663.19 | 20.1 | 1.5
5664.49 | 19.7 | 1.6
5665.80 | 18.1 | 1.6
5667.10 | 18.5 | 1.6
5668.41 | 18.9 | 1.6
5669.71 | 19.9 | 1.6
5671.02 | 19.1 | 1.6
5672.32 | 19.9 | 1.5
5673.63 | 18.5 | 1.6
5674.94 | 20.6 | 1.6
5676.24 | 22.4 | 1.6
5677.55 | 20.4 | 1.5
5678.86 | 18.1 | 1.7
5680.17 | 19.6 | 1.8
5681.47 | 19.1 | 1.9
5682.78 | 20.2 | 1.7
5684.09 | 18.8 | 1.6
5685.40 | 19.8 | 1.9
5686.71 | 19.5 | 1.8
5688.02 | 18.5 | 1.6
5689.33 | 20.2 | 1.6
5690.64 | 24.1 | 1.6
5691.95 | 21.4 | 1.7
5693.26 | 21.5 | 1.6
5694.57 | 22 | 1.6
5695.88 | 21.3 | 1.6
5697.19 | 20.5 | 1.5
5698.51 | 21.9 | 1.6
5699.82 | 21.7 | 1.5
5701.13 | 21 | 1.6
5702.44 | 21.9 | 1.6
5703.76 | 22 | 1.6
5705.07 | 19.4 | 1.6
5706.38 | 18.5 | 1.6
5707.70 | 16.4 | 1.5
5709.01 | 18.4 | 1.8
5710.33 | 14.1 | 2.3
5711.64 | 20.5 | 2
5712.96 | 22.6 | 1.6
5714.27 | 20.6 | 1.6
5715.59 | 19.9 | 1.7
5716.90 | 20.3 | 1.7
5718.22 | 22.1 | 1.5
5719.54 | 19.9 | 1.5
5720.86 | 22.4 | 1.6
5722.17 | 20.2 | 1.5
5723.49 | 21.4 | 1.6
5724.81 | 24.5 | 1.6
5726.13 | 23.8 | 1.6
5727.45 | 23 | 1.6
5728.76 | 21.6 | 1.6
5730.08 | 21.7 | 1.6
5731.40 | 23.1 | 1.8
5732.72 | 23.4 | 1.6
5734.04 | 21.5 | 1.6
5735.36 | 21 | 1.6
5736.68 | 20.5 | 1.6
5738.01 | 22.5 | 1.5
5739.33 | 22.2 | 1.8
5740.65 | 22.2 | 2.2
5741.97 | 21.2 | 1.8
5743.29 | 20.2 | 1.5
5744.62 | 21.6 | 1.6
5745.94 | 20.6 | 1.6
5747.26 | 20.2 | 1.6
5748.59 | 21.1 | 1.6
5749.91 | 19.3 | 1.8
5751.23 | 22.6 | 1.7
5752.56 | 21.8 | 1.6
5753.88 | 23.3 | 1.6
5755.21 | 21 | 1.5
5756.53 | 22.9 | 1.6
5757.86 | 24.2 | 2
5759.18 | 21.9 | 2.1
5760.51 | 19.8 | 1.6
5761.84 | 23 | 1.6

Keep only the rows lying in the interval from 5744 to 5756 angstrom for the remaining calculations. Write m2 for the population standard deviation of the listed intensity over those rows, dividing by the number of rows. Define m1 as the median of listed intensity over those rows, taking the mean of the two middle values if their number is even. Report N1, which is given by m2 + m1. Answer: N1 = 22.2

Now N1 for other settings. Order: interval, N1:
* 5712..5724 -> 21.6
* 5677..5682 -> 20.2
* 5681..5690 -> 20.1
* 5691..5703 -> 22.0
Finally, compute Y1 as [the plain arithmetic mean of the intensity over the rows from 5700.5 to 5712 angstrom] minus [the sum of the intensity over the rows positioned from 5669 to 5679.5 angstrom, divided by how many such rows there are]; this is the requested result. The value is -0.7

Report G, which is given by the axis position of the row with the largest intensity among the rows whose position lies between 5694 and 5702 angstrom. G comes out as 5694.57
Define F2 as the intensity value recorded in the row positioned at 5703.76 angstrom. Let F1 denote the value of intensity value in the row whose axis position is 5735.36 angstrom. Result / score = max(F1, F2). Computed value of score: 22.0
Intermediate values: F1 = 21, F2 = 22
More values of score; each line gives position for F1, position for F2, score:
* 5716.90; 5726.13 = 23.8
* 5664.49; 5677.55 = 20.4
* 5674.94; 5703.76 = 22.0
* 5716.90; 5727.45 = 23.0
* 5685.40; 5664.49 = 19.8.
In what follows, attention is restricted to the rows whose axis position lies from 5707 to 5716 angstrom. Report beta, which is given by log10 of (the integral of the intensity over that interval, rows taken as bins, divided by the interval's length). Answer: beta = 1.28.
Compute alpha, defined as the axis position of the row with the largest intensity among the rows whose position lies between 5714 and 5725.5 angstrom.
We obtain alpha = 5724.81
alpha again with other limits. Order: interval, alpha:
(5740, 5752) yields 5751.23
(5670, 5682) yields 5676.24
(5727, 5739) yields 5732.72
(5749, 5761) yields 5757.86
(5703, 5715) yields 5712.96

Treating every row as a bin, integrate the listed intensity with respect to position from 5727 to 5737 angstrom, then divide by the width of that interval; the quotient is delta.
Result 22.0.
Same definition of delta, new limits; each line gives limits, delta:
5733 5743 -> 21.6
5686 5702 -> 21.1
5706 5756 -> 21.1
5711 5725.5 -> 21.3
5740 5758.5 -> 21.6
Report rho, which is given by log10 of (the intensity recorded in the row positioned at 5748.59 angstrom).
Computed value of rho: 1.32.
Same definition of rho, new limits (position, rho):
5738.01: 1.35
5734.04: 1.33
